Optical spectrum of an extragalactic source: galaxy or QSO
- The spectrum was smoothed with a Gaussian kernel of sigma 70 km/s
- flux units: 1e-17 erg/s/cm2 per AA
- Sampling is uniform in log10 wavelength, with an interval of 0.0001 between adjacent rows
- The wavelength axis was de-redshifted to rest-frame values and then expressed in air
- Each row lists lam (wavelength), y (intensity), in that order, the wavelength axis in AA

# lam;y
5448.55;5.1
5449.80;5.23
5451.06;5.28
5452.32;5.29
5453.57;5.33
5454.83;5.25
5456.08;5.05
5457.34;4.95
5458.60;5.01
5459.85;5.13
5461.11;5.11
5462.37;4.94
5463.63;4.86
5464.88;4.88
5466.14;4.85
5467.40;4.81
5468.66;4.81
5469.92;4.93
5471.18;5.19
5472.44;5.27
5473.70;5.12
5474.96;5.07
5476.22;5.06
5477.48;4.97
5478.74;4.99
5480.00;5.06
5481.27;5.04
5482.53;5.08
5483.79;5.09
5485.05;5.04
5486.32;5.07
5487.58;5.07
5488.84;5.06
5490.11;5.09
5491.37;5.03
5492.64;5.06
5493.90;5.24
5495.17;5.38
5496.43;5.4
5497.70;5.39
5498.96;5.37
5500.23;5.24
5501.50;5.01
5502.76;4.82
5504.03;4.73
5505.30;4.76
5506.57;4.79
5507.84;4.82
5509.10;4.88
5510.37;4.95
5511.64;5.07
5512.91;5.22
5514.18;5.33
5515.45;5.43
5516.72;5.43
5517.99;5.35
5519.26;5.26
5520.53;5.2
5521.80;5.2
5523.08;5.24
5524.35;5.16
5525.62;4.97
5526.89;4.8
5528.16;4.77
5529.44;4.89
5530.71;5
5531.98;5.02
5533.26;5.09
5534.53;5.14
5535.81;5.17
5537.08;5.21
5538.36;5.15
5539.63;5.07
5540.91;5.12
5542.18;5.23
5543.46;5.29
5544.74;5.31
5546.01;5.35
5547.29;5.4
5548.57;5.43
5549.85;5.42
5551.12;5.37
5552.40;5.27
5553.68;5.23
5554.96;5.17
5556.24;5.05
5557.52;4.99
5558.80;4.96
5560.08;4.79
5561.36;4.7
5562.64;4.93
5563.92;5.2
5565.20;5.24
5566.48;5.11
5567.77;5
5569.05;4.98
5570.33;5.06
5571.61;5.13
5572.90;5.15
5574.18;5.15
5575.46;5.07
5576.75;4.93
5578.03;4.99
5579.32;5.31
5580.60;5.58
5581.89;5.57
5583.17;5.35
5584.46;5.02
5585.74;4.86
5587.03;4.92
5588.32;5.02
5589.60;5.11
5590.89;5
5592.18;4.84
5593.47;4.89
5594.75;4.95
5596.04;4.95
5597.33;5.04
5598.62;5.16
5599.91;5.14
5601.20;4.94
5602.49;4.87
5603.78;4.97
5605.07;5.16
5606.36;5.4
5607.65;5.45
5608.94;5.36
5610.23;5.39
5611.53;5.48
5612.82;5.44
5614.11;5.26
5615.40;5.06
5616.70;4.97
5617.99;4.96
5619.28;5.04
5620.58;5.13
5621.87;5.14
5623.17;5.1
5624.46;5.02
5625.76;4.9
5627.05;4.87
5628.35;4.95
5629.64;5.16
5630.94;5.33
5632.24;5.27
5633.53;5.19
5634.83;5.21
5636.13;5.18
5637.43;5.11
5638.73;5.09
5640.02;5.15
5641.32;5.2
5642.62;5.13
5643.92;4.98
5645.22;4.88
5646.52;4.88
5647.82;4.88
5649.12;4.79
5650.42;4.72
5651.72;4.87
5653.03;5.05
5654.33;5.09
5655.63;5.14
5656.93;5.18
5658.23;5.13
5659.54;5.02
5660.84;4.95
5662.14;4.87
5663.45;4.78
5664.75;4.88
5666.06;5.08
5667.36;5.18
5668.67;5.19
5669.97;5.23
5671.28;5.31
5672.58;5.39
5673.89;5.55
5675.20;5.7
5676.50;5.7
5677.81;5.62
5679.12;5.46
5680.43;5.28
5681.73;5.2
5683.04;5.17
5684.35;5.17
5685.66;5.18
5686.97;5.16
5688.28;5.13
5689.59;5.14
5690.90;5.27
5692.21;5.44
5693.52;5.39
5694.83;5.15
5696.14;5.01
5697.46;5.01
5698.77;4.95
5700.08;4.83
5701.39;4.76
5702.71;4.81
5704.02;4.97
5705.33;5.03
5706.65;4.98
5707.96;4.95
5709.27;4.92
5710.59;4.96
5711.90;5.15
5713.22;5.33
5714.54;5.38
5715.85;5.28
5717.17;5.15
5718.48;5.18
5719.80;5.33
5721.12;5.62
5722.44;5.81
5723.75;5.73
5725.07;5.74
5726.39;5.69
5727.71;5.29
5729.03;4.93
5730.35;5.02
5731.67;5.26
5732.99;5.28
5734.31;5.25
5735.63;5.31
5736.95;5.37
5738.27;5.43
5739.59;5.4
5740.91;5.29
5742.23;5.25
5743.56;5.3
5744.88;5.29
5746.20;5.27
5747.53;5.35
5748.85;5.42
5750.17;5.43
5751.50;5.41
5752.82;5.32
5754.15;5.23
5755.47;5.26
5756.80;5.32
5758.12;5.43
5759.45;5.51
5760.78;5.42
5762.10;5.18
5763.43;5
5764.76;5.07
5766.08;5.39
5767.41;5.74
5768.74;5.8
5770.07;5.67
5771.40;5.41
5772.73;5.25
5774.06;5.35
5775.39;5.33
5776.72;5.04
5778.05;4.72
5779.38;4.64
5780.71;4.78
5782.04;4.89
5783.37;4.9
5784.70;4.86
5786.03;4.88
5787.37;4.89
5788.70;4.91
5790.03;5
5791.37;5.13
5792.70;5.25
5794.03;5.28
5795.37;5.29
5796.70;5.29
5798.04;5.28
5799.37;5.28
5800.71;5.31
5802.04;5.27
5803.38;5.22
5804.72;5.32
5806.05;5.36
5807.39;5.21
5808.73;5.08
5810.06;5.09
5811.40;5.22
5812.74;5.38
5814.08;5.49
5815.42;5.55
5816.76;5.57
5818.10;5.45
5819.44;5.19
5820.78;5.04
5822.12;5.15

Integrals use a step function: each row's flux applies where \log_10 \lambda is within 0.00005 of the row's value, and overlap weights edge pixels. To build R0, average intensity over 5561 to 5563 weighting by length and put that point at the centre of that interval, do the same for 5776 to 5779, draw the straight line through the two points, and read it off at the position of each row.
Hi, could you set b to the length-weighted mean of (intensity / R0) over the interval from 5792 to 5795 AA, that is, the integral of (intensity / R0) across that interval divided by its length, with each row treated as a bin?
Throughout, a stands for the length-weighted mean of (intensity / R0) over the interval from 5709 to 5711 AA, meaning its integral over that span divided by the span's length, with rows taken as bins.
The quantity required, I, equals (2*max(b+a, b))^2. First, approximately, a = 1.02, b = 1.08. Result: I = 17.6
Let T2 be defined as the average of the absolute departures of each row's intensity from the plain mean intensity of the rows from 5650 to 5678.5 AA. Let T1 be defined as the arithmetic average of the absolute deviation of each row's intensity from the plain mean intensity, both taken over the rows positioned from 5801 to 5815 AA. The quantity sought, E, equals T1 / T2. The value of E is 0.46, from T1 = 0.100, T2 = 0.22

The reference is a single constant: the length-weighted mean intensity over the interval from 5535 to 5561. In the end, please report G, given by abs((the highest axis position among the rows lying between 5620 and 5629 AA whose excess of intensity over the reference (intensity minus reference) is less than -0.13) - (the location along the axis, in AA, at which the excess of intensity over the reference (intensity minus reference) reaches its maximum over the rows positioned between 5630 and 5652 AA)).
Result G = 2.6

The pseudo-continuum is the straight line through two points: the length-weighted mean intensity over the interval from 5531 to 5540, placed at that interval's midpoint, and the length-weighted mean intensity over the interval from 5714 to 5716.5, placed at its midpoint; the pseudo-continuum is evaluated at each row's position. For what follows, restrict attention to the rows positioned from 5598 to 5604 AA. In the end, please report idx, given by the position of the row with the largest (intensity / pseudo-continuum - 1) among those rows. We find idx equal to 5598.62 AA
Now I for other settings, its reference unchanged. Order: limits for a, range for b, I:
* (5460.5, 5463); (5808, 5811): 17.5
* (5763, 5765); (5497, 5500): 18.5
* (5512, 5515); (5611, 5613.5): 19.8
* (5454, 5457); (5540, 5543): 18.4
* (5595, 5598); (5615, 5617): 17.1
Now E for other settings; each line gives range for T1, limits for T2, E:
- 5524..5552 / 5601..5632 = 0.89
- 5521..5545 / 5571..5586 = 0.66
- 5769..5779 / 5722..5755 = 1.48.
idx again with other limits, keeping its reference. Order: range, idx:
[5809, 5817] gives 5816.76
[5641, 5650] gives 5641.32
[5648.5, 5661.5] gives 5656.93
